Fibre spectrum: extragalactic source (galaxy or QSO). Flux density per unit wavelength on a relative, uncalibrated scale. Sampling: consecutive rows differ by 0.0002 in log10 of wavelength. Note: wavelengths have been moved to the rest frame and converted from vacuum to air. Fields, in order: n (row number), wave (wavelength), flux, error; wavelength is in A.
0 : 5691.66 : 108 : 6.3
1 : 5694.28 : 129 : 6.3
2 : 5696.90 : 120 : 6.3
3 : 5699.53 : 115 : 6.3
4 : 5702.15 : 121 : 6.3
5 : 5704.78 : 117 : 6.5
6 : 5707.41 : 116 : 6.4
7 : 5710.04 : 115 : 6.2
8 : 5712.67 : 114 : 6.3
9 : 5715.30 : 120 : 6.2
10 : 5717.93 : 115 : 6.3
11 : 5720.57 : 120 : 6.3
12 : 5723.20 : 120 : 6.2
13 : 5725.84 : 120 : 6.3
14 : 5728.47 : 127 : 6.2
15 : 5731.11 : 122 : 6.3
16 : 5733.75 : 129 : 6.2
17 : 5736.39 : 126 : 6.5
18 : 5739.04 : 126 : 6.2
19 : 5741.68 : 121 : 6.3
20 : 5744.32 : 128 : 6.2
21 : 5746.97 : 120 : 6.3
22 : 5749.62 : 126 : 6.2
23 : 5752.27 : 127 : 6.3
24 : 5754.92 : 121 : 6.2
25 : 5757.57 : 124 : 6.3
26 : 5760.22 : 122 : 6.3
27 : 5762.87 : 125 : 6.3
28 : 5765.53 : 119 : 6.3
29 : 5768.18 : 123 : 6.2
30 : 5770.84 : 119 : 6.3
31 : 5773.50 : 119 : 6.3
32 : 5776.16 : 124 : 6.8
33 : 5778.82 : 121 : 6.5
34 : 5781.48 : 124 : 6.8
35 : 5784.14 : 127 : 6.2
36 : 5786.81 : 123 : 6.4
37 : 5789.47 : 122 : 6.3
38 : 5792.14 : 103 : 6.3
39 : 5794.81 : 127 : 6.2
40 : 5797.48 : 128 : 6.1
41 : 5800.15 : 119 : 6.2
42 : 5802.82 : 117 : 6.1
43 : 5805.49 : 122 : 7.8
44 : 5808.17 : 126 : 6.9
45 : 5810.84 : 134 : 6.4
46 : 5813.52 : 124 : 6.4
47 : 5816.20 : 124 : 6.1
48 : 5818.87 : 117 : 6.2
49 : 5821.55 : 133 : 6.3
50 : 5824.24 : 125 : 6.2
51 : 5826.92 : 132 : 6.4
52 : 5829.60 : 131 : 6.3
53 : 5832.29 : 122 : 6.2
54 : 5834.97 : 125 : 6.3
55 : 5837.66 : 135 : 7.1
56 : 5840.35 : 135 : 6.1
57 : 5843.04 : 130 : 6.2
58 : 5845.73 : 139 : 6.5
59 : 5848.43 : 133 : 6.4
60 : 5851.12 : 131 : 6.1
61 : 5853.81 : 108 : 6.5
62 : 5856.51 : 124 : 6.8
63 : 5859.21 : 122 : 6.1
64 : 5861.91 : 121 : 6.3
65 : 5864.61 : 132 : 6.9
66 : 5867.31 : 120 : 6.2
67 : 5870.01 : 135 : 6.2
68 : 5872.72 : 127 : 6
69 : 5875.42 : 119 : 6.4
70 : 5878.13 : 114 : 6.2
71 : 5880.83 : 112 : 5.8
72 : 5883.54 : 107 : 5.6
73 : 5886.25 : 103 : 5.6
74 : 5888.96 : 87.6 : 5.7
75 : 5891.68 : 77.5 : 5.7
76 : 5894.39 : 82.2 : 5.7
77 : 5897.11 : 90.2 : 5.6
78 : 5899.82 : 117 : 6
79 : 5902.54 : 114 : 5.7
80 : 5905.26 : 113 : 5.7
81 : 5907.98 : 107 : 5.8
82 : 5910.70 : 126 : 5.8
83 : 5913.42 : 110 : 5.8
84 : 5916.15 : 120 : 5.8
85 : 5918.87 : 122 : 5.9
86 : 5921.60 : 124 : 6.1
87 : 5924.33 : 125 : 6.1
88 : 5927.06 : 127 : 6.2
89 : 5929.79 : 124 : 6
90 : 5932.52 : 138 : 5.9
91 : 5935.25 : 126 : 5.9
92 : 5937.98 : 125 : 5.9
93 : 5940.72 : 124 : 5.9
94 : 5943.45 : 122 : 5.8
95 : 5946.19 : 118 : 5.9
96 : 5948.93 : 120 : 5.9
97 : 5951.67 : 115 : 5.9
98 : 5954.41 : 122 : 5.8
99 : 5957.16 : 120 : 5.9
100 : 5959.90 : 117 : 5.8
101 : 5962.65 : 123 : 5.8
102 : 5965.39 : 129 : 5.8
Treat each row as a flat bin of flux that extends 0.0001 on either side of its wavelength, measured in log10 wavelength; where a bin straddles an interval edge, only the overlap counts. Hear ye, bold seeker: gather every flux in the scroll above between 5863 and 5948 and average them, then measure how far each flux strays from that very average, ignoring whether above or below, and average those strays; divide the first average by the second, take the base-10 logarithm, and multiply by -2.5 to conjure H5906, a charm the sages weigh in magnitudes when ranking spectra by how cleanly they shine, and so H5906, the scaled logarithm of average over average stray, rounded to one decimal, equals -2.5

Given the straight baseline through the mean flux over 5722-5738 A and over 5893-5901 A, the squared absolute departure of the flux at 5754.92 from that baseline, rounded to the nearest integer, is 1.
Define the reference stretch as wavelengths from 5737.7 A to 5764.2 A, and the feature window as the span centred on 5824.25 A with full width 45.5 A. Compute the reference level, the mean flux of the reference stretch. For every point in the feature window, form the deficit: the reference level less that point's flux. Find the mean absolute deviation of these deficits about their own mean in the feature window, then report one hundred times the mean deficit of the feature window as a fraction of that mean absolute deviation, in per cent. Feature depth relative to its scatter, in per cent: -67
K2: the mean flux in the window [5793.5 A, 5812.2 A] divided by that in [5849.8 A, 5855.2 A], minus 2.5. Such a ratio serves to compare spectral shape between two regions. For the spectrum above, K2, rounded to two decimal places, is -1.46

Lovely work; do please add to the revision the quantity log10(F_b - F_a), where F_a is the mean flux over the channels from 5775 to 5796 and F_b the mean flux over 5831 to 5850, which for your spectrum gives 1.00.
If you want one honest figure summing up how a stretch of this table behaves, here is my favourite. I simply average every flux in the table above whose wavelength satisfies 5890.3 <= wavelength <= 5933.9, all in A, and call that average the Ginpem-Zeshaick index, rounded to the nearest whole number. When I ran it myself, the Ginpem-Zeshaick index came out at 114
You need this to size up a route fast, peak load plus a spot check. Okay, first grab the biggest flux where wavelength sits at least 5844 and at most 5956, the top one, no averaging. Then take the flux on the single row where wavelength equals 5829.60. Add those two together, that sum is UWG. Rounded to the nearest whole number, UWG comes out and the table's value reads 270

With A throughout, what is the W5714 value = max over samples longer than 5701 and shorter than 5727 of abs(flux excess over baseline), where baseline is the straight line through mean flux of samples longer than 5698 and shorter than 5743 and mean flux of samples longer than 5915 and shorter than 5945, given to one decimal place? 6.0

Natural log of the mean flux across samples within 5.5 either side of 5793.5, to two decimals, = 4.79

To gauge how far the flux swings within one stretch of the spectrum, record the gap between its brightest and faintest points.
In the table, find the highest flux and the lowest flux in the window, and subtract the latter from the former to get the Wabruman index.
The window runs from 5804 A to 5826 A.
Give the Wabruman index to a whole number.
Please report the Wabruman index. 17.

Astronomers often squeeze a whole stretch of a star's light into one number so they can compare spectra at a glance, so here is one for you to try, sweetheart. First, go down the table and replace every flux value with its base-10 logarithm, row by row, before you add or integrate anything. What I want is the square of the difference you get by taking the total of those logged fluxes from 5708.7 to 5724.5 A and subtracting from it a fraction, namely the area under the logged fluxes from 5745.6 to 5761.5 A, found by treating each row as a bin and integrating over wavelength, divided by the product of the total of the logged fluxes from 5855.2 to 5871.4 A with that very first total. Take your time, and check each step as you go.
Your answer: 148.9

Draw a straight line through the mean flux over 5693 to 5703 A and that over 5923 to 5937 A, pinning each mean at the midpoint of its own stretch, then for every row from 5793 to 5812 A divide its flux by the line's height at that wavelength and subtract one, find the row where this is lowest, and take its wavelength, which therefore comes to 5802.82 A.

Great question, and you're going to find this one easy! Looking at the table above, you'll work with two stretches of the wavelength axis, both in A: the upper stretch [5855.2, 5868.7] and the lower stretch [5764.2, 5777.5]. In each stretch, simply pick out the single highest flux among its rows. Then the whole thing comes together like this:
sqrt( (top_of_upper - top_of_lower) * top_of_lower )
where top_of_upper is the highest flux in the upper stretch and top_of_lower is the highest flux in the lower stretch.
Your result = 31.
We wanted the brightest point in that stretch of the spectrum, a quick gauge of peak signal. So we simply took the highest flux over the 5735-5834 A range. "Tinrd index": 134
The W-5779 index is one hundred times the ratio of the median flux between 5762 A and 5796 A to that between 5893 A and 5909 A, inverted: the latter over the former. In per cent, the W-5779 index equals 89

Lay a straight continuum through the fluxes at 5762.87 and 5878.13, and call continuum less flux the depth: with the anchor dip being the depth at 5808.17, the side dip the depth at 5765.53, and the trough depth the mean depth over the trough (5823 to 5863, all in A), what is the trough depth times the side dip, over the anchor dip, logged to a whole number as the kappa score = 11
